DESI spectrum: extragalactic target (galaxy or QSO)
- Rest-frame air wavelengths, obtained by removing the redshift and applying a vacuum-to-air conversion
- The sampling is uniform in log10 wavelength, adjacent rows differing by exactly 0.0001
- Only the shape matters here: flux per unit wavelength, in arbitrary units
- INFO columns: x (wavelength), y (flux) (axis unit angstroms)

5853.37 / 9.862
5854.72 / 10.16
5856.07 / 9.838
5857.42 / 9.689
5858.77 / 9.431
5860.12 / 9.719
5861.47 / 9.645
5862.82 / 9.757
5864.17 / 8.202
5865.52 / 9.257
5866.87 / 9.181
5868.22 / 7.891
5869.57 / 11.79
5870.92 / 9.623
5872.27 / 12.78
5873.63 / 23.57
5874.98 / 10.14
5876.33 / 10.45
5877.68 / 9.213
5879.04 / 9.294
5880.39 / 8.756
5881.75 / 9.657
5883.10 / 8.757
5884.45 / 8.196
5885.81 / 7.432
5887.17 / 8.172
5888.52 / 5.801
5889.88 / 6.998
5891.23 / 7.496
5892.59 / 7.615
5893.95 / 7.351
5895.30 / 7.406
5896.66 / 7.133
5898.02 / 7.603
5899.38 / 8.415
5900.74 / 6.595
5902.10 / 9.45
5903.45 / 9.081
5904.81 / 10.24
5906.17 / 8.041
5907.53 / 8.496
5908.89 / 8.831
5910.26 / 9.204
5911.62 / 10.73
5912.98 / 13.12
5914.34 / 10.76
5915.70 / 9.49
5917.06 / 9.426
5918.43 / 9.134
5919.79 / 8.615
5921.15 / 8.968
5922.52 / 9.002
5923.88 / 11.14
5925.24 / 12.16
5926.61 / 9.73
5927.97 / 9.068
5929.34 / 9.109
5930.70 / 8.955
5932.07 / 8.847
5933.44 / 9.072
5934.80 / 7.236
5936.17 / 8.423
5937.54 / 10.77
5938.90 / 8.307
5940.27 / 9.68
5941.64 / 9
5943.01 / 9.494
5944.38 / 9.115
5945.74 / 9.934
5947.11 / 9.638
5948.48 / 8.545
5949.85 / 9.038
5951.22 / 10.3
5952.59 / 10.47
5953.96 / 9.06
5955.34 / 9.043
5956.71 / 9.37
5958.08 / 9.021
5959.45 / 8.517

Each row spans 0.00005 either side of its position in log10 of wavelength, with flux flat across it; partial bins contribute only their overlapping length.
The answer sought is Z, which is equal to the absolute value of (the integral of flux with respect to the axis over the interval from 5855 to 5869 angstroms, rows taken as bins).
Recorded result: 130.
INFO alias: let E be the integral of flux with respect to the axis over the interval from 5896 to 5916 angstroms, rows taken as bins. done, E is 183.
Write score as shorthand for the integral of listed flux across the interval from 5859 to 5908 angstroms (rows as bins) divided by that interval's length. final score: 9.15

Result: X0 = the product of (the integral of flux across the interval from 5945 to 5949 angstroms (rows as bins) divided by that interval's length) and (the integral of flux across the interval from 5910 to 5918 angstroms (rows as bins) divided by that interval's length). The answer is 99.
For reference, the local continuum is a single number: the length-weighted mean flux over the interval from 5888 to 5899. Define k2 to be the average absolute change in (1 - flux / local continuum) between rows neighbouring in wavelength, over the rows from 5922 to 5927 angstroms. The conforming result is 0.26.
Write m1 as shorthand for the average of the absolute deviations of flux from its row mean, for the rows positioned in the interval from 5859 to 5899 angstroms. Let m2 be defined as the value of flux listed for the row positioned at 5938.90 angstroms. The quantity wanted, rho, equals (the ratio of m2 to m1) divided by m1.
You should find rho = 3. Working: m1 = 1.7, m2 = 8.307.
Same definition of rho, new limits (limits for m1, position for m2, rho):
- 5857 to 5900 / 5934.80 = 3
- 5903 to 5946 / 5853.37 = 14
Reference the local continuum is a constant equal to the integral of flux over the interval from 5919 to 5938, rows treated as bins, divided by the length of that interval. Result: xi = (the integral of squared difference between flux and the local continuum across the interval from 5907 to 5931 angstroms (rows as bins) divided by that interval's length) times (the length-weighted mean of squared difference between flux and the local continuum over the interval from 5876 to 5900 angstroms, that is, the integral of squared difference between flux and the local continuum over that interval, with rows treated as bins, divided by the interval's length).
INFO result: 5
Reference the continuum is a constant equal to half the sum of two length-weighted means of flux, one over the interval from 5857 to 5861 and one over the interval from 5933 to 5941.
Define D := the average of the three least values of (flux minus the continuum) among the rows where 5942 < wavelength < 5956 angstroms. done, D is -0.38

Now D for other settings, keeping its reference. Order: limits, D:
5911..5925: -0.40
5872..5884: -0.35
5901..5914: -0.80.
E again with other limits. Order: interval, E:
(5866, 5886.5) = 214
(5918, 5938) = 187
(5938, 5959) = 196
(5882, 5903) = 161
